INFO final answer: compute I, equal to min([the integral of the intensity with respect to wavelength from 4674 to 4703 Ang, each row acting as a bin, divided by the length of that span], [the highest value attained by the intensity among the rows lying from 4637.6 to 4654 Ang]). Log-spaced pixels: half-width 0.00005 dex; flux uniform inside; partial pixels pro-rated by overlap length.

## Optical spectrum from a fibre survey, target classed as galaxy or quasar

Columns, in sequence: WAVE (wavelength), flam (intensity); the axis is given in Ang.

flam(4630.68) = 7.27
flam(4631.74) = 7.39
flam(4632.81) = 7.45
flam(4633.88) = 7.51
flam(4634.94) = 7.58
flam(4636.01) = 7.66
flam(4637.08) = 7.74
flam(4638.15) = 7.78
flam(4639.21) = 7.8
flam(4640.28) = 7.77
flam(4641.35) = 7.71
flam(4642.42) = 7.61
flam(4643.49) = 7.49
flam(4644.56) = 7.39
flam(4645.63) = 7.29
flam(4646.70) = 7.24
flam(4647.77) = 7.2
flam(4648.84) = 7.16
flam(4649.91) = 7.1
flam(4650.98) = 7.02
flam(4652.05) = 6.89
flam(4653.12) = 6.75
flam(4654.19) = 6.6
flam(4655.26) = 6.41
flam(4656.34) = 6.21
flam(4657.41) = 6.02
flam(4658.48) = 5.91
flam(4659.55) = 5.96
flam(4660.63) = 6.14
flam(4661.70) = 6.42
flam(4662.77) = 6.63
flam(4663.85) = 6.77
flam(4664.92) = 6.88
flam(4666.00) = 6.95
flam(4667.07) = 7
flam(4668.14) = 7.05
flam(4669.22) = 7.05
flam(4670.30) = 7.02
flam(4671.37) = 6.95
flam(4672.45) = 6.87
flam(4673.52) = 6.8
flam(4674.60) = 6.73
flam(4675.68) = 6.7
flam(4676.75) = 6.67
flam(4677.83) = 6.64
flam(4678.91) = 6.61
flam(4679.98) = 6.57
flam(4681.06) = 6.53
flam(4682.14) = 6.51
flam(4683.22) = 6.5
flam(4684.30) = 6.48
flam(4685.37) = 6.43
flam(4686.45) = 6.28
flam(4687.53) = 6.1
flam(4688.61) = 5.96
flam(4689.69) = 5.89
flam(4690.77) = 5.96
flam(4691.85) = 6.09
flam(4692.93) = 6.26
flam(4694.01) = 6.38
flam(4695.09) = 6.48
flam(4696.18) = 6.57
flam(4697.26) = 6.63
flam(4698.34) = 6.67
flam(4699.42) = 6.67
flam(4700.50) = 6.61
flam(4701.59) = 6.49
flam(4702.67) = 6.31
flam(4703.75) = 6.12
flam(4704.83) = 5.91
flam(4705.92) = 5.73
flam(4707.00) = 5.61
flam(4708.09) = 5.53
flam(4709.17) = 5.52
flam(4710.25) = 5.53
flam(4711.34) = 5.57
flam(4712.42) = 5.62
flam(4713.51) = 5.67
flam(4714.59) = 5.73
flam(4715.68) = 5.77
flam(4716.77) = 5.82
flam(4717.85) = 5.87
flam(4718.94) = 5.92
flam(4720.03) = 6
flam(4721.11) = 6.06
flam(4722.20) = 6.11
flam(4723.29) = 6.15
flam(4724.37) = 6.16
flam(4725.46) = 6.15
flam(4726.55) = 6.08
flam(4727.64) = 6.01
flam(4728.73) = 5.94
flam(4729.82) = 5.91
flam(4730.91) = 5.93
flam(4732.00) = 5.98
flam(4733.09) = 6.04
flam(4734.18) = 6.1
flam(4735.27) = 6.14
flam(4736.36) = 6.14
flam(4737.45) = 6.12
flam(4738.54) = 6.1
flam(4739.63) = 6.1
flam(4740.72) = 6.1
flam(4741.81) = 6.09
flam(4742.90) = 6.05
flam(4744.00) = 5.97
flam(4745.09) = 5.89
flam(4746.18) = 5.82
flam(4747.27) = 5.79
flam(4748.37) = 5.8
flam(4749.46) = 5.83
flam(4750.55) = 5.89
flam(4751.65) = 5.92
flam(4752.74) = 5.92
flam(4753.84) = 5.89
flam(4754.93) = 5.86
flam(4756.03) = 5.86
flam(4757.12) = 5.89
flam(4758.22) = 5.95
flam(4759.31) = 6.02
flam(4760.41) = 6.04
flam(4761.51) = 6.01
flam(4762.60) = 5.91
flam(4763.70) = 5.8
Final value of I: 6.43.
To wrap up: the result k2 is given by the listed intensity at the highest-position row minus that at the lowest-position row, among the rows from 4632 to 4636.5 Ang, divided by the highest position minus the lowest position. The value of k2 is 0.066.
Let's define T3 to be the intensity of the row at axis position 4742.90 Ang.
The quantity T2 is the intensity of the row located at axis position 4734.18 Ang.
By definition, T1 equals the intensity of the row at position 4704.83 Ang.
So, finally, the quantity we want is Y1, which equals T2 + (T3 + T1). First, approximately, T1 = 5.91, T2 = 6.1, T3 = 6.05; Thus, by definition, 18.1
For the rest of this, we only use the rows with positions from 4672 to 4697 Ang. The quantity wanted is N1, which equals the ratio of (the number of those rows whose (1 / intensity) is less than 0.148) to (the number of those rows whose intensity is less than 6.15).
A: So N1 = 0.40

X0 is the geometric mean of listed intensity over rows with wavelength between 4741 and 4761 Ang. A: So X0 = 5.91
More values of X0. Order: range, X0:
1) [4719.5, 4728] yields 6.09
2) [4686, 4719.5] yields 6.03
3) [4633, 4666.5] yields 6.99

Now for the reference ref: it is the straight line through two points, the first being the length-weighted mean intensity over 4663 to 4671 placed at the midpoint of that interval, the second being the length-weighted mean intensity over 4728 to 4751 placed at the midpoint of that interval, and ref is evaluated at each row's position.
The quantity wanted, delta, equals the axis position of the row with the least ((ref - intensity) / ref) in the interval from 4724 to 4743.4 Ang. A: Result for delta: 4741.81 Ang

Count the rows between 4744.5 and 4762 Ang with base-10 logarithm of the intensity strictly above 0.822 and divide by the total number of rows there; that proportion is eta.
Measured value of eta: 0.00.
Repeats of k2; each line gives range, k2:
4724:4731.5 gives -0.035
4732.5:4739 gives 0.011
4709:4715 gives 0.039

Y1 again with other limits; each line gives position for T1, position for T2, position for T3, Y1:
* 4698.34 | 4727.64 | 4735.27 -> 18.8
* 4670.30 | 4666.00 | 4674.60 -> 20.7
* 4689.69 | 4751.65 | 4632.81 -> 19.3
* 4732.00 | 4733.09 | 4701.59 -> 18.5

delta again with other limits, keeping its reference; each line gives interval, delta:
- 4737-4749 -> 4741.81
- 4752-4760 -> 4759.31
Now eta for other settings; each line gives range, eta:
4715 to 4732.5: 0.00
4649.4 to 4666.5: 0.44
